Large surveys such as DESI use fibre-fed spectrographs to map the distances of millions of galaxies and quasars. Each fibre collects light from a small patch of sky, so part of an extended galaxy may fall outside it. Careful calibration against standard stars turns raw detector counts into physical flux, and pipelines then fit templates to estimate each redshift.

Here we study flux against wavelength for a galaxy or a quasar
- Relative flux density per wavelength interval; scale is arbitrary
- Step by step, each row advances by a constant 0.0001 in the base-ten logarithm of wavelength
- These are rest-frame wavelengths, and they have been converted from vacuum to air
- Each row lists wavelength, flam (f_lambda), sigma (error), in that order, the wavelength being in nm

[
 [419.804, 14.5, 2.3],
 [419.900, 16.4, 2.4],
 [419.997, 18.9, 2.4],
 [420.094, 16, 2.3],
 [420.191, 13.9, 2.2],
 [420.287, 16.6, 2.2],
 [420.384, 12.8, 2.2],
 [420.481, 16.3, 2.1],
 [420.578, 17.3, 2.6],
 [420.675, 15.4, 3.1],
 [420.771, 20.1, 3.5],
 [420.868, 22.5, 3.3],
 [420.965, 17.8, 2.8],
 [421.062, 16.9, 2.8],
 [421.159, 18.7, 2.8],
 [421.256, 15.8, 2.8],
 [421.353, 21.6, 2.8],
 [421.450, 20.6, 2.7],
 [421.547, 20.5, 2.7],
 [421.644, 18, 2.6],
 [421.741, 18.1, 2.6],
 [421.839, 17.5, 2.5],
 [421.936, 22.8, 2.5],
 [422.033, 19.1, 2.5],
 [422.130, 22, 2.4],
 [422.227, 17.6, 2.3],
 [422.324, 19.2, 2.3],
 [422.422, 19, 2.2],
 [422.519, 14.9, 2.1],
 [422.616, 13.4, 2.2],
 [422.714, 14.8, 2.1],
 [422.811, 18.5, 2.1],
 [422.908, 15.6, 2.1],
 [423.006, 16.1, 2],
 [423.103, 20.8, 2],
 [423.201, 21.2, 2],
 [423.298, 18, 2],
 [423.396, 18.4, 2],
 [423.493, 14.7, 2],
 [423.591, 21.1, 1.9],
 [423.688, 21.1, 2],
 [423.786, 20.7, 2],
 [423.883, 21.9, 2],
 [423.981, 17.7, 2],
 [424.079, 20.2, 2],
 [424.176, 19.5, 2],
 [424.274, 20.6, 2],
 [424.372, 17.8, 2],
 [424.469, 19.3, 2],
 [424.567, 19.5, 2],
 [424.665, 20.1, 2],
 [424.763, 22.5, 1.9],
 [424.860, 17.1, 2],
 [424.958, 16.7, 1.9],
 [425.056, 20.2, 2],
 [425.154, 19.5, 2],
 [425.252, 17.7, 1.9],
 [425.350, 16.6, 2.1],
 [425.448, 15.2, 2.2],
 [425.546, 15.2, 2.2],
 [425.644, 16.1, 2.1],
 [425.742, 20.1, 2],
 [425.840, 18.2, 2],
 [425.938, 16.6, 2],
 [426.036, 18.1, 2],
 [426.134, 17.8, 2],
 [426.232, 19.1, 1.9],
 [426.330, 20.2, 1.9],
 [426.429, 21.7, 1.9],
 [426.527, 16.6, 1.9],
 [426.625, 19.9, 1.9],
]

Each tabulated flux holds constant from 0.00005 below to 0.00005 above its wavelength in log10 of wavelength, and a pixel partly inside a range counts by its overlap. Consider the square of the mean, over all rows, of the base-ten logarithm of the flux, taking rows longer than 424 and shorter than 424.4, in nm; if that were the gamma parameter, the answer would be 1.66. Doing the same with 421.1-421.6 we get 1.65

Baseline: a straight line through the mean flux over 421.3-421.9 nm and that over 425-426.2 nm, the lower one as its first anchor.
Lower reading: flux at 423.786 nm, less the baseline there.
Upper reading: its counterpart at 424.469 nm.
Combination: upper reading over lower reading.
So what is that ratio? 0.5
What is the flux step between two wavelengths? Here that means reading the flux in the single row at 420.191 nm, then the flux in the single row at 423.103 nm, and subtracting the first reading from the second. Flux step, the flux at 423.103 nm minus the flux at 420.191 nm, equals 6.9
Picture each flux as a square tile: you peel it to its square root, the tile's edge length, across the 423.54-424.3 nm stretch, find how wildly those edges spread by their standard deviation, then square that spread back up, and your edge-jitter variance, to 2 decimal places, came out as 0.02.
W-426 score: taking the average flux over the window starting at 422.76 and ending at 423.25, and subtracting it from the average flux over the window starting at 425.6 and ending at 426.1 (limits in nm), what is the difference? -1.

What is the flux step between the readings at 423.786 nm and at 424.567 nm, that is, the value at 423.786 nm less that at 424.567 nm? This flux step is 1.2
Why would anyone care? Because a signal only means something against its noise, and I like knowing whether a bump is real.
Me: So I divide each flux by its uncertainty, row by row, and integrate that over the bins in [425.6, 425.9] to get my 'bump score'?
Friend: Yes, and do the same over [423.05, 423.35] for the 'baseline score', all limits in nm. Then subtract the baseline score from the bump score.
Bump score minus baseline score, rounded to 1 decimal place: -0.3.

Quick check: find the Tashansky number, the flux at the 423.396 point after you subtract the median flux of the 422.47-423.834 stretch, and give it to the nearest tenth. 0.2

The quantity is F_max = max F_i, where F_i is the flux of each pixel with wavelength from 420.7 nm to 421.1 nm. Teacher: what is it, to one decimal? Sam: 22.5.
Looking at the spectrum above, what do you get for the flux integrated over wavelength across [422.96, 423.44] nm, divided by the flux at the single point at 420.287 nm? 0.55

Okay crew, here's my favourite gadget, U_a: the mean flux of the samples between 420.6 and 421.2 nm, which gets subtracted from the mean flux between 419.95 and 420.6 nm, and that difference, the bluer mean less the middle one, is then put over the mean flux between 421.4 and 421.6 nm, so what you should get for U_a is -0.13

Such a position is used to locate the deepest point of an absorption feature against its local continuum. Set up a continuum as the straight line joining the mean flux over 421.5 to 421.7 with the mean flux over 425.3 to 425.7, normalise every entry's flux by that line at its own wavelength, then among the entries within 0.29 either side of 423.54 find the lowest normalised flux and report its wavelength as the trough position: 423.493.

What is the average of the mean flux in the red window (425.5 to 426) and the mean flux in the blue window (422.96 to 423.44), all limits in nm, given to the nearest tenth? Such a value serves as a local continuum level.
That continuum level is 18.1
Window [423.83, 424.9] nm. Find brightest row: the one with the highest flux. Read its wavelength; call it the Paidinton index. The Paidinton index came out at 424.763 nm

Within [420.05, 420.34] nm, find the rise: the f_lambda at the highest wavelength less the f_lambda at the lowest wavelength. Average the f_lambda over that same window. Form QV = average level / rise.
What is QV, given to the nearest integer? 26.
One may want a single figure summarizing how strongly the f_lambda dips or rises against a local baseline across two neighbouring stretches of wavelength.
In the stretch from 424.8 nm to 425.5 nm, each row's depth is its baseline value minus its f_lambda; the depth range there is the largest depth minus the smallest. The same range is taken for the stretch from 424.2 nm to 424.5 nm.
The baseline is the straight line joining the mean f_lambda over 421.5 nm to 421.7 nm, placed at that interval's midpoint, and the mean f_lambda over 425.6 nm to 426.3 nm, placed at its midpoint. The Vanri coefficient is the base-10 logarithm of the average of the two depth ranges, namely 0.58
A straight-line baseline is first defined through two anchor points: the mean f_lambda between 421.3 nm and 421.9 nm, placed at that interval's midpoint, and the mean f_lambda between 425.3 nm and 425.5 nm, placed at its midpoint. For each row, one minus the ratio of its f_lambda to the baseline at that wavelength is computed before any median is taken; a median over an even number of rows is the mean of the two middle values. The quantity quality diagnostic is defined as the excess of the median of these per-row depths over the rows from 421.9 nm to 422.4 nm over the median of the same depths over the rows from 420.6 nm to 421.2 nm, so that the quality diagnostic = -0.11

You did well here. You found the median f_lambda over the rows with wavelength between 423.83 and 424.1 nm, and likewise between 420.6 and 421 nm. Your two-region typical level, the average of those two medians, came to 19.6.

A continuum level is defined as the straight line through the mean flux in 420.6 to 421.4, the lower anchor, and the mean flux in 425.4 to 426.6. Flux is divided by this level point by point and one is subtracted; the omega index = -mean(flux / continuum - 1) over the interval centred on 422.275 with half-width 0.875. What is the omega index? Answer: 0.01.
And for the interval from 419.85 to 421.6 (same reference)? 0.05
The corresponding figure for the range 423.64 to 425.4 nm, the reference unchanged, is -0.07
